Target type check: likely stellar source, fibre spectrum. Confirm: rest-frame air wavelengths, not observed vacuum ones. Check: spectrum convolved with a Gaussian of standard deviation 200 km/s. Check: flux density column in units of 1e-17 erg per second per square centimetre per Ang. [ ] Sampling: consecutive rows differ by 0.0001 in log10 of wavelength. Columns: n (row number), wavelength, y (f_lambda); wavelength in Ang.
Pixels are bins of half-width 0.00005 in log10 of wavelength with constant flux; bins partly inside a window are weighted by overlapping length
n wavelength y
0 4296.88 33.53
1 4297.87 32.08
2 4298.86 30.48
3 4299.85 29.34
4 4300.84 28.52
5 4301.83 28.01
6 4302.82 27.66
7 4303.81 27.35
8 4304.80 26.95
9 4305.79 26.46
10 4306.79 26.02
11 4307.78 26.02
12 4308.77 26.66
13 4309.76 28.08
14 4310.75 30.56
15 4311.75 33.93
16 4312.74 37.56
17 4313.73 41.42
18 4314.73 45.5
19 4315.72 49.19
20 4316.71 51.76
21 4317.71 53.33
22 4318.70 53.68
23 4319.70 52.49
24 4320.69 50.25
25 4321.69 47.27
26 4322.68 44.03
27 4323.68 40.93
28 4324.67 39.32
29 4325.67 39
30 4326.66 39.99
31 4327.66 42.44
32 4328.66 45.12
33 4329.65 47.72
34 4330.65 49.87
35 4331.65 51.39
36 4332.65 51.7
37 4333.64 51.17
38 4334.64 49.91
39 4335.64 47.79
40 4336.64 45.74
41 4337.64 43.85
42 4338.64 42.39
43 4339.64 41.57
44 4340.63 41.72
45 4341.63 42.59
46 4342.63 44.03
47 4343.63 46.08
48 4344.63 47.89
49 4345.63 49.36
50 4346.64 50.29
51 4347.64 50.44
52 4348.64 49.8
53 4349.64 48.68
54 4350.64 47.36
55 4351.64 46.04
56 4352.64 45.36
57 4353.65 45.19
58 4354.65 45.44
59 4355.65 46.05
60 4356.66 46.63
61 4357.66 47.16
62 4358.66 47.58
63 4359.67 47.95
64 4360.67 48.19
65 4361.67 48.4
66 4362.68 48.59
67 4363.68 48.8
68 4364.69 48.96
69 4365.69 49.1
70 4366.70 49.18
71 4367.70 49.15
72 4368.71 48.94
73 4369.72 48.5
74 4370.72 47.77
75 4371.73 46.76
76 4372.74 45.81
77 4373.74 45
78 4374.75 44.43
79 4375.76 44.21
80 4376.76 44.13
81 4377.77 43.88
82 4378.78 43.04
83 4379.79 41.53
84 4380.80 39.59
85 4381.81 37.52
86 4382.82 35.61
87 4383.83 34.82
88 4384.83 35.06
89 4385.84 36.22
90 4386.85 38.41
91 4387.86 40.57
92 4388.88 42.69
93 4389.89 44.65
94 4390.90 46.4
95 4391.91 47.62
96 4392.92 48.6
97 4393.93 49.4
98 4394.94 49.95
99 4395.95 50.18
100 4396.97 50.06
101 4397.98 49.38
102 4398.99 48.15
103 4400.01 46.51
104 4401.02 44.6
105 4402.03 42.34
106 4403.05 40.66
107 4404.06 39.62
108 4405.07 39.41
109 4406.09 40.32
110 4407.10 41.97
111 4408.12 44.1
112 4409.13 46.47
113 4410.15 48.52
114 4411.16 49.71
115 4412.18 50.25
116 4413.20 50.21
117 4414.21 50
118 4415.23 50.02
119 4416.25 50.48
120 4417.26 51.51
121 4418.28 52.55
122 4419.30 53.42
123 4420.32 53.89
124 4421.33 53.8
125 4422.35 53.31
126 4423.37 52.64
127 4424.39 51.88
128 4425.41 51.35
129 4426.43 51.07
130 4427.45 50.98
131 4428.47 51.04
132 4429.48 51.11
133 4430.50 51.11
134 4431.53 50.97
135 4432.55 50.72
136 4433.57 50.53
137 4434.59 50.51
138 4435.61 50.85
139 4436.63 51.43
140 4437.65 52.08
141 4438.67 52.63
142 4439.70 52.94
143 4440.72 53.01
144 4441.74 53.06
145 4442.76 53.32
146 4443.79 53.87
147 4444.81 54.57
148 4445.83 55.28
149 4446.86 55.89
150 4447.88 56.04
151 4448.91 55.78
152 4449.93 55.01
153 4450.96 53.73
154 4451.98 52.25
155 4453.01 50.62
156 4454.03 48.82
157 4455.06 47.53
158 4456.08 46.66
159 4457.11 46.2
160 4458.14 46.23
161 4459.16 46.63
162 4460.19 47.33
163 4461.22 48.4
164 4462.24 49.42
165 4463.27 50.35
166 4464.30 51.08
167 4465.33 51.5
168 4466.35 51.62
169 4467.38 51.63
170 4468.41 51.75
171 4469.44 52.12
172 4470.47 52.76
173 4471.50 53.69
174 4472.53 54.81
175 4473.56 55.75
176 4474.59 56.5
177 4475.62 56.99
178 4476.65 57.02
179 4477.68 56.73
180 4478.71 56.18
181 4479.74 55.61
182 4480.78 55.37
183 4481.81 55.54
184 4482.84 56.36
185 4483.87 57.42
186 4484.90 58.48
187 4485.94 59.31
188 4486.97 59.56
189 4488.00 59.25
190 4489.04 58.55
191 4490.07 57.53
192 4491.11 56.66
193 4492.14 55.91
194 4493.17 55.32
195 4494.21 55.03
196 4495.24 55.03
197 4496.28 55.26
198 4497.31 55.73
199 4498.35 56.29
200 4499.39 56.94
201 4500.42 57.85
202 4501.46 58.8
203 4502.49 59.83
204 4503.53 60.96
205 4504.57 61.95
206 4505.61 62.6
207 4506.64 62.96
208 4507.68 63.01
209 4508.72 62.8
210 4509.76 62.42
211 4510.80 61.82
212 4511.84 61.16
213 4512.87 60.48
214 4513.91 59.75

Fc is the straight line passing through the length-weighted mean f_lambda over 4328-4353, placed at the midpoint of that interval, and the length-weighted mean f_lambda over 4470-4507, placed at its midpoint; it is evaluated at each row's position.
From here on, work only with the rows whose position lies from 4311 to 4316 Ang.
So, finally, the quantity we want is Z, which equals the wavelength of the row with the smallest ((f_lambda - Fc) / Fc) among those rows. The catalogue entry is 4311.75 Ang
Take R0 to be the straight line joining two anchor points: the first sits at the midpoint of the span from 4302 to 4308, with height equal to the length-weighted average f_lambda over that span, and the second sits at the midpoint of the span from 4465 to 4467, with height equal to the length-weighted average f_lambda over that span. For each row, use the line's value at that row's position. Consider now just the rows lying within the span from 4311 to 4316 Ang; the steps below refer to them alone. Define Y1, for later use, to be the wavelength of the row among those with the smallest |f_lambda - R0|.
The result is 4311.75 Ang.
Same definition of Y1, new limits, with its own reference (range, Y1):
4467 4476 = 4469.44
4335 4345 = 4340.63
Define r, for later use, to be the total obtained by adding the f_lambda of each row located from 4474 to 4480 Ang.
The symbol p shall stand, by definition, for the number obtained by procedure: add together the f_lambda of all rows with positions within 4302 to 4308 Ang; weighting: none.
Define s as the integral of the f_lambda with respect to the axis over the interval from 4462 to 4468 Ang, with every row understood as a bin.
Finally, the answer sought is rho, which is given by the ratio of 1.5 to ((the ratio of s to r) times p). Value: 0.0104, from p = 160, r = 339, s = 306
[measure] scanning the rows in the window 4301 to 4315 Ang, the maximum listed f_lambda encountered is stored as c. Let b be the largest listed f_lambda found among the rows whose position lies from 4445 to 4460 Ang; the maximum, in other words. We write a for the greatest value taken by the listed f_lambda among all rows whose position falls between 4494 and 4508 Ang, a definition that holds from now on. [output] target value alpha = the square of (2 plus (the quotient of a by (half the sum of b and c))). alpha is 10.5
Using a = 63.01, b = 56.04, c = 45.5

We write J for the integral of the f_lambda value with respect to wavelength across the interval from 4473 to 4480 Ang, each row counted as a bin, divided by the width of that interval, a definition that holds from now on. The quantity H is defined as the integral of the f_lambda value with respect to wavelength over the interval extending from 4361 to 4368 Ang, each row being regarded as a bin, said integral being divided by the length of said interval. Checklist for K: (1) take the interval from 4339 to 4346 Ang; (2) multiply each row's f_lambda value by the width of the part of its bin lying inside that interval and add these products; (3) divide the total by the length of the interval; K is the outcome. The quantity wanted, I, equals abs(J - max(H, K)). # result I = 7.6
